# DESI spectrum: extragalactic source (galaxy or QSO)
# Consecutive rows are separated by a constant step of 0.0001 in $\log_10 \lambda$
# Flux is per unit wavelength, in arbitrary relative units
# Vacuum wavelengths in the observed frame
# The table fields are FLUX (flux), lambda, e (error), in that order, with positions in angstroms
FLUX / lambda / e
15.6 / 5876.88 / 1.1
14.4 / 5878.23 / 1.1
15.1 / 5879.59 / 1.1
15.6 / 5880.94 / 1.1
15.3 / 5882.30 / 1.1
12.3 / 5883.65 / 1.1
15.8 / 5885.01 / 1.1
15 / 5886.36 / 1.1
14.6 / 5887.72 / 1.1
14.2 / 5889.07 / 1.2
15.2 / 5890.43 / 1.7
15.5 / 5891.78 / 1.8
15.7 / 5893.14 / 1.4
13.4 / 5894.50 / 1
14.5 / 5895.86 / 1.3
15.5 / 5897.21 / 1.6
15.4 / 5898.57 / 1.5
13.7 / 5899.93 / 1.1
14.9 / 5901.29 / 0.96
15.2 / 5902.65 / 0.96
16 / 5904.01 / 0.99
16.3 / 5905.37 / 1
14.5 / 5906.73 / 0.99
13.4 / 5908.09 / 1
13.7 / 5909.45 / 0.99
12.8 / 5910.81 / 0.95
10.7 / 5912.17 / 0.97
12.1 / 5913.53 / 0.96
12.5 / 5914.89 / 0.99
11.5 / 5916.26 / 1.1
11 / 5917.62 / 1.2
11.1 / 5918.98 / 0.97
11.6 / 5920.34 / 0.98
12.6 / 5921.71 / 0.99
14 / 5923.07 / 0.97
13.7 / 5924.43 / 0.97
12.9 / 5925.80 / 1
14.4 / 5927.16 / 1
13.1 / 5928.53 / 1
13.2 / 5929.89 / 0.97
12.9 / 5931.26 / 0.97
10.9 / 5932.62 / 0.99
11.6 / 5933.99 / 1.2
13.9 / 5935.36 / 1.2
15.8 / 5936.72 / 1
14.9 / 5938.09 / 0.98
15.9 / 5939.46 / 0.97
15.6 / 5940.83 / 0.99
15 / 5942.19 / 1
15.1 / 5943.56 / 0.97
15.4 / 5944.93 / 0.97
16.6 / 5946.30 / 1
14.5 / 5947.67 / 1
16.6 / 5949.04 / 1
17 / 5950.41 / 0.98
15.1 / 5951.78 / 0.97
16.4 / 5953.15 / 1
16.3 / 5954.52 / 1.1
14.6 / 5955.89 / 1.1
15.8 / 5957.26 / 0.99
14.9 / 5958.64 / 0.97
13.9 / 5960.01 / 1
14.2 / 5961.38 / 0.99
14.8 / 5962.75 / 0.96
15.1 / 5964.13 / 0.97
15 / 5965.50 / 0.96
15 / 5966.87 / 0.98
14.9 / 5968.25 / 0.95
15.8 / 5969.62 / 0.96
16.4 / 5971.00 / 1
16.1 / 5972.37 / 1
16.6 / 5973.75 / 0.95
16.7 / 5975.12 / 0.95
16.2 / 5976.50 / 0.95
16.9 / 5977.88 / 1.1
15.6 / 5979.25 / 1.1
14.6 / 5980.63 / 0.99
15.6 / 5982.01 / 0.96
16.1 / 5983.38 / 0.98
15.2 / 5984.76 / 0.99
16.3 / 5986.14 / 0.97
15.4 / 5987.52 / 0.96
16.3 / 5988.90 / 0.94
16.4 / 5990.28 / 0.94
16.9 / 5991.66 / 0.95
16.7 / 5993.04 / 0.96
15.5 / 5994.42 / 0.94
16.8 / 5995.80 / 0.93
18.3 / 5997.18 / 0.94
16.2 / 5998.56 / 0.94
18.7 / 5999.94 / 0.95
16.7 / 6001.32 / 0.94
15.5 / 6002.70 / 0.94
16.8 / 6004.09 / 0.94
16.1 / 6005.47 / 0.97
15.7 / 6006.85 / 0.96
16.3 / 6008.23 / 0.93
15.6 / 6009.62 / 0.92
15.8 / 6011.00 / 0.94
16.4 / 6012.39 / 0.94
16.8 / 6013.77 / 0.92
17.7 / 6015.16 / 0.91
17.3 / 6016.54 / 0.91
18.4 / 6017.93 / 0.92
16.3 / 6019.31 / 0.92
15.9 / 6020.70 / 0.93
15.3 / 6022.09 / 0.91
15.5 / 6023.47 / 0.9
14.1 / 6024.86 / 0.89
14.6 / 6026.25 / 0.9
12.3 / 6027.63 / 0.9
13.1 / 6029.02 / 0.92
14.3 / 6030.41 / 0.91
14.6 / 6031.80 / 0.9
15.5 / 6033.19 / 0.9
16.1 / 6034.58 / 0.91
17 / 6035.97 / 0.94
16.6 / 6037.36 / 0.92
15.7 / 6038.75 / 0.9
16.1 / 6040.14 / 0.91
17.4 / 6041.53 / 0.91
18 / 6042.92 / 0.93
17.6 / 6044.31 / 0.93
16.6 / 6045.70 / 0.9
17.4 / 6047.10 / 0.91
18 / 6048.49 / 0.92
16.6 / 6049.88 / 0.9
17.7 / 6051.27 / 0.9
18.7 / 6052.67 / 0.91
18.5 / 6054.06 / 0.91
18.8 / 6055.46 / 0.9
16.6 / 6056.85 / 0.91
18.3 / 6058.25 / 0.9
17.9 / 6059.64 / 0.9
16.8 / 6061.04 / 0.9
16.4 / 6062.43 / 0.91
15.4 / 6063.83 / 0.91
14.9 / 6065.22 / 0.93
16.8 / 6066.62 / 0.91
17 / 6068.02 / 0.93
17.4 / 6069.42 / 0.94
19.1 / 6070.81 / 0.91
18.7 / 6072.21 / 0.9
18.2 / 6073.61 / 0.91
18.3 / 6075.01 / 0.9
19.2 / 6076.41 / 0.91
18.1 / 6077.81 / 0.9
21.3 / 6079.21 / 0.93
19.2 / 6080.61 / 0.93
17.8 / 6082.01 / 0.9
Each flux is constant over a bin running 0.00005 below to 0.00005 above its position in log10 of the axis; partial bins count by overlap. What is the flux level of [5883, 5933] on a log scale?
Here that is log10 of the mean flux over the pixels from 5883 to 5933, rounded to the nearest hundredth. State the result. 1.14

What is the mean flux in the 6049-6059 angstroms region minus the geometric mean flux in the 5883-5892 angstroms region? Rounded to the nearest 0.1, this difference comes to 3.3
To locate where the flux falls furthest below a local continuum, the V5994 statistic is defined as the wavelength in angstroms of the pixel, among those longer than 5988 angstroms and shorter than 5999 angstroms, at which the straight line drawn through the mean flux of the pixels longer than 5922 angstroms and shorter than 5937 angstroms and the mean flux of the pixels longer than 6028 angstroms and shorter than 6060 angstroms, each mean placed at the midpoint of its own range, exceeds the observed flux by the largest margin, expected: 5994.42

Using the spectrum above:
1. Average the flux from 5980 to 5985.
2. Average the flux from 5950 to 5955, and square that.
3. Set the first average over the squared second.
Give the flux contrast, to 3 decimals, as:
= 0.059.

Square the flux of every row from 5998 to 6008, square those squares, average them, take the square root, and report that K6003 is 276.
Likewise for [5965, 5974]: 247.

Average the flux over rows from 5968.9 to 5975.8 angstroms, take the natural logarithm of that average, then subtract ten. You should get -7.21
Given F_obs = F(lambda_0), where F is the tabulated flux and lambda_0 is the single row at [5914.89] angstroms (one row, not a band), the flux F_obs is 12.5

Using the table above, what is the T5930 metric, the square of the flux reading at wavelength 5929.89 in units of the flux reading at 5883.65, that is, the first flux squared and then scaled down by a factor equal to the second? 14.2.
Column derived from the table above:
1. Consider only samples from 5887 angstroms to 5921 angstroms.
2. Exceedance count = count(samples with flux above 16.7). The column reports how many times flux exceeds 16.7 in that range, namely 0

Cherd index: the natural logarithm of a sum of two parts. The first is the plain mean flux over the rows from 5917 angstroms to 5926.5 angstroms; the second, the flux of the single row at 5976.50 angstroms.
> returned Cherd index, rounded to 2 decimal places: 3.35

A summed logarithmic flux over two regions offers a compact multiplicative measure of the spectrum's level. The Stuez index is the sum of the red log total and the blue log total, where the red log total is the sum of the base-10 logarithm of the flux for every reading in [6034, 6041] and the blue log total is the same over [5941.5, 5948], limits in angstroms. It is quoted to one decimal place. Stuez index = 12.0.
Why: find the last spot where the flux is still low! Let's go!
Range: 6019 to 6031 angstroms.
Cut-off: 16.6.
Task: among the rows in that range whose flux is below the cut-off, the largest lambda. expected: 6030.41 angstroms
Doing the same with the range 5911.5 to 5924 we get 5923.07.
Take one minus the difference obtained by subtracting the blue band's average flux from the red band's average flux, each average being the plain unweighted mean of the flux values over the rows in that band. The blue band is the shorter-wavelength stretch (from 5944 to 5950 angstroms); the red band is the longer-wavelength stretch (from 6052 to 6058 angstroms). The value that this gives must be -1.4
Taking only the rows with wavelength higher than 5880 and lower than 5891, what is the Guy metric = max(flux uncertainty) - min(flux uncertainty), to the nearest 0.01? 0.60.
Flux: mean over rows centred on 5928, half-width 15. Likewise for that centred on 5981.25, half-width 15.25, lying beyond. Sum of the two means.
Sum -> 29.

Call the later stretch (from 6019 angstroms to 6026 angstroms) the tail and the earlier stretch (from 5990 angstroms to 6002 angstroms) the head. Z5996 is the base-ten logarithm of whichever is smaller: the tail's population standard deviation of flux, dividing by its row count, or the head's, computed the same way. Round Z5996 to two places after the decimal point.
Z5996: -0.13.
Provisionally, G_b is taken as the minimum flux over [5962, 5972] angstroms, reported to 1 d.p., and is 14.8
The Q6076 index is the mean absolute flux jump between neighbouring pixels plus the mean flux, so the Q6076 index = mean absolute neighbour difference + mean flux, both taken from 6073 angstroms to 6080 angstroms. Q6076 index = 20.3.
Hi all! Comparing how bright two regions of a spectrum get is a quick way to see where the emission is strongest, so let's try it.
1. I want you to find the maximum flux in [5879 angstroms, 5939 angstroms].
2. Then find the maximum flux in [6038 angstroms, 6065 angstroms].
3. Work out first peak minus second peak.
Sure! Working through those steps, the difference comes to -2.5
